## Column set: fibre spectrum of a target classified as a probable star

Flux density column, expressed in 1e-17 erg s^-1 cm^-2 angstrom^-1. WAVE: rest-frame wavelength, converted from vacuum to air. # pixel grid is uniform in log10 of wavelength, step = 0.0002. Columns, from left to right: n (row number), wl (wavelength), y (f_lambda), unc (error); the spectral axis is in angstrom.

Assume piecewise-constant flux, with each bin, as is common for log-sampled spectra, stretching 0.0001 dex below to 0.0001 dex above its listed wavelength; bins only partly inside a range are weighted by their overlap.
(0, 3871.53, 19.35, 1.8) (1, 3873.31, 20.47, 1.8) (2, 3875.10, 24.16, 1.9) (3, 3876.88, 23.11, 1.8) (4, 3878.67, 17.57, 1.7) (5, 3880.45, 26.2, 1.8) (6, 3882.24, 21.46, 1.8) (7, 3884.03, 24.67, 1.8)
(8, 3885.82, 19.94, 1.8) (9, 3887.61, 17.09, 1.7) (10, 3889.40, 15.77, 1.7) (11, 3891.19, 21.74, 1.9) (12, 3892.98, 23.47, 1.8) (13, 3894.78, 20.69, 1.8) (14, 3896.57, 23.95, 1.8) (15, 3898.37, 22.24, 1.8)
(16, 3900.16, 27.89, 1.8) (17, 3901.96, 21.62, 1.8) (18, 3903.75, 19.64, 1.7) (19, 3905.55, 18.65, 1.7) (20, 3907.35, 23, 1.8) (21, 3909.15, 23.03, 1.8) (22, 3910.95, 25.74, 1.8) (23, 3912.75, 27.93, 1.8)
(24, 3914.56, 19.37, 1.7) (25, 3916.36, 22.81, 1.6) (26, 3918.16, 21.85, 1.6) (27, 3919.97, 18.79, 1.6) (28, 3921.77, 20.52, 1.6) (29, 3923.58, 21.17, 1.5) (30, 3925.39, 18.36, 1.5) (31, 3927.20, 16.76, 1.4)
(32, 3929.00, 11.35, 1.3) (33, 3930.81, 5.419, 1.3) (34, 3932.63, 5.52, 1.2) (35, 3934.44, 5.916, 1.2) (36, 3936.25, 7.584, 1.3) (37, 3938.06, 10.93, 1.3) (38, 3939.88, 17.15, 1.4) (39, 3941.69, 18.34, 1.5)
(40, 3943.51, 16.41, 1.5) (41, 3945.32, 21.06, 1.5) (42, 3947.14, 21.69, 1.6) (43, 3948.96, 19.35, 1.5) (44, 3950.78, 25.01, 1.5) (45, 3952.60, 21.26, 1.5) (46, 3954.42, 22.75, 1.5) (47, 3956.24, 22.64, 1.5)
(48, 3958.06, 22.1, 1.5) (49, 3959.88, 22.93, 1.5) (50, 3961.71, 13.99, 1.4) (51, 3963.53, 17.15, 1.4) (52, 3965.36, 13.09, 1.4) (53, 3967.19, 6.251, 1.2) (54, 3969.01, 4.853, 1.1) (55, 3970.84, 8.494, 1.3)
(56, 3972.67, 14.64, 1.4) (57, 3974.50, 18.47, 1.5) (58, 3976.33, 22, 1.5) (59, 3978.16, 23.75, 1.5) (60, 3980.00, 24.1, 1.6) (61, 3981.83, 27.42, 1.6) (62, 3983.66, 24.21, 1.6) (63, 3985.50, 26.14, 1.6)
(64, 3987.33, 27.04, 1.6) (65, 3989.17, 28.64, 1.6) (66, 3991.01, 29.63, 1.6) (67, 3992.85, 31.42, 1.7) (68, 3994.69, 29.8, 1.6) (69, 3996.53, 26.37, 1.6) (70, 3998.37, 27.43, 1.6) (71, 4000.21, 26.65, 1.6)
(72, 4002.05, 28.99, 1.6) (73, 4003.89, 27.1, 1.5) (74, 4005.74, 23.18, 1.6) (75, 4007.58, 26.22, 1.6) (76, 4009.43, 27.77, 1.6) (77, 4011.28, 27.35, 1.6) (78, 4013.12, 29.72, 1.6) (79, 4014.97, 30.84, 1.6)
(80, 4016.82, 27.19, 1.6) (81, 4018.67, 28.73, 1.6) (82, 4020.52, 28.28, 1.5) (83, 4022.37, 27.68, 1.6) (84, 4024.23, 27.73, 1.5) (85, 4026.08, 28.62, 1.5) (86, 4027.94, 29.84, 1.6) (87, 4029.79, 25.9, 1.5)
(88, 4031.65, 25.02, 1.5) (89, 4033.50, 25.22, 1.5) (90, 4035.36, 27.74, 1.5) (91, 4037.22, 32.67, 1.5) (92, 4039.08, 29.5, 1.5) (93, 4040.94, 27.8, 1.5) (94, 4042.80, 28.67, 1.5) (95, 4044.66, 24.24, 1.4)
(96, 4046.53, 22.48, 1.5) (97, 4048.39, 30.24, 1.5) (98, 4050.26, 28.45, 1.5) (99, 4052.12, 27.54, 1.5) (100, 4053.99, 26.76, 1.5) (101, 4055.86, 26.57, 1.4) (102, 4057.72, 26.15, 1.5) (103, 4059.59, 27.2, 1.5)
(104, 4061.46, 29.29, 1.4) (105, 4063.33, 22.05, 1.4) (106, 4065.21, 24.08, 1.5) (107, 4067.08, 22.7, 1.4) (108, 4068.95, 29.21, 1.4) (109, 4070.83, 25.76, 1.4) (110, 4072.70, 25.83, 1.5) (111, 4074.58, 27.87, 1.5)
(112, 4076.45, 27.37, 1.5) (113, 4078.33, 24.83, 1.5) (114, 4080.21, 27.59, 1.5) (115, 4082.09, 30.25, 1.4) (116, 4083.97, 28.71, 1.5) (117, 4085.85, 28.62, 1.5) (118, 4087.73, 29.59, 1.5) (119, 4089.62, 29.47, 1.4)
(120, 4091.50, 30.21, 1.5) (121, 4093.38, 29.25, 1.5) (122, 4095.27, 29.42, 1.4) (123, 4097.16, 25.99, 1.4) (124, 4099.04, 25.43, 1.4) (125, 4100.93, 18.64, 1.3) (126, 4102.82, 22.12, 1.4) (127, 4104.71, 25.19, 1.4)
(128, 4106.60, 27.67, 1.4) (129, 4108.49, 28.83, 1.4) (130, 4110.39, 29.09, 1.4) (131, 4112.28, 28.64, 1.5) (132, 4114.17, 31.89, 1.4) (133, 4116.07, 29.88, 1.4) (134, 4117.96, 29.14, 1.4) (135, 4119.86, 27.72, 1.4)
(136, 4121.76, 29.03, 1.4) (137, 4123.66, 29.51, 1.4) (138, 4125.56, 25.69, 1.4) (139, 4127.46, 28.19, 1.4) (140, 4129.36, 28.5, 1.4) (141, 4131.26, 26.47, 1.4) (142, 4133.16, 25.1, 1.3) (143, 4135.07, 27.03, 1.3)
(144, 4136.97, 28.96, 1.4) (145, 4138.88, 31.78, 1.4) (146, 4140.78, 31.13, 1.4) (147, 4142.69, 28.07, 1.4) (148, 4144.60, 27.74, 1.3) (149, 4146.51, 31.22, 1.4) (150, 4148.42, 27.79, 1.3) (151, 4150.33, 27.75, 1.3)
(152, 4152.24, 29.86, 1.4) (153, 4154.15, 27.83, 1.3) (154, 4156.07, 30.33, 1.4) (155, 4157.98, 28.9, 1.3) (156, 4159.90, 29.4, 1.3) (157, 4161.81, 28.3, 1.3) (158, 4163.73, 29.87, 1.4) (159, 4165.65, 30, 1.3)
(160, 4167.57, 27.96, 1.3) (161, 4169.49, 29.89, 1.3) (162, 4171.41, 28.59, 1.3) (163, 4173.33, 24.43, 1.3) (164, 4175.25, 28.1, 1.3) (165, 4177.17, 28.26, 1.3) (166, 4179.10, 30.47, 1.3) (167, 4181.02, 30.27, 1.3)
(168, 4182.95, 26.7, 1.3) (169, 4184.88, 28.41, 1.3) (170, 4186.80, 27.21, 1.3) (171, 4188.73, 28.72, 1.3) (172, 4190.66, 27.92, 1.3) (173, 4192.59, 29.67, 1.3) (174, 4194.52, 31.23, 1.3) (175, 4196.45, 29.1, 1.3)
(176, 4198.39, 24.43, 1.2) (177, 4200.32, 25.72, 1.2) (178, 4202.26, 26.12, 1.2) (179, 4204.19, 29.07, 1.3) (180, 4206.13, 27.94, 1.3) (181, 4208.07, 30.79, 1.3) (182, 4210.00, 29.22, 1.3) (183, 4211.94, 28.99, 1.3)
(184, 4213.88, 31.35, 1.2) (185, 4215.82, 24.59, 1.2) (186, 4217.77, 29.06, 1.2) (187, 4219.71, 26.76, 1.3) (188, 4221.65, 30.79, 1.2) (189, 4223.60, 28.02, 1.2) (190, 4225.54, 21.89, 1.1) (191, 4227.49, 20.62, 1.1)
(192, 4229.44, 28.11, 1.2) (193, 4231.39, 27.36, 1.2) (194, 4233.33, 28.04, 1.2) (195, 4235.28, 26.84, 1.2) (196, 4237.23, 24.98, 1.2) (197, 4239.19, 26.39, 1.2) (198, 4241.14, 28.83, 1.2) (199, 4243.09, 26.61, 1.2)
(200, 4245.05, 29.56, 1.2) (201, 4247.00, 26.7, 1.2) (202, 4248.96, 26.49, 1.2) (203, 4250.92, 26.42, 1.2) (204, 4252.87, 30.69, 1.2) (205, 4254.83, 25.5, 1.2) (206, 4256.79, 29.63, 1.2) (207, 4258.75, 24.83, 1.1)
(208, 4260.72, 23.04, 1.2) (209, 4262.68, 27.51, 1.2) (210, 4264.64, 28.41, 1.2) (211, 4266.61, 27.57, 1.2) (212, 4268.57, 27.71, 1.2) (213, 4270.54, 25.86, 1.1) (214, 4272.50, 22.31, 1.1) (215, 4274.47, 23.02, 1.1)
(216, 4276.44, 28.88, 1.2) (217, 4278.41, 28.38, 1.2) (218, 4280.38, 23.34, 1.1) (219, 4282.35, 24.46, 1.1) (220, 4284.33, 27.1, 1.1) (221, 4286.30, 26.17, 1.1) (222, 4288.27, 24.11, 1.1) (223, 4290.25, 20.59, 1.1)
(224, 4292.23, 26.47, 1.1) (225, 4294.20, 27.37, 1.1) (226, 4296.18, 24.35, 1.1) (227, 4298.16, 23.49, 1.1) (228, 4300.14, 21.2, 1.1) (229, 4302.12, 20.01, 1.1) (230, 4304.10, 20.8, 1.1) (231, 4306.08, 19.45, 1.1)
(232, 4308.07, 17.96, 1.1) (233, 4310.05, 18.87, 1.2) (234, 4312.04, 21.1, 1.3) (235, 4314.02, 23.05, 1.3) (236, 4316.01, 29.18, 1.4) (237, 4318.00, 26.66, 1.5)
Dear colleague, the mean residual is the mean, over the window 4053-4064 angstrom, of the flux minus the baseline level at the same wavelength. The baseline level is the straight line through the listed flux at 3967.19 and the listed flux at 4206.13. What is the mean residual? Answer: 12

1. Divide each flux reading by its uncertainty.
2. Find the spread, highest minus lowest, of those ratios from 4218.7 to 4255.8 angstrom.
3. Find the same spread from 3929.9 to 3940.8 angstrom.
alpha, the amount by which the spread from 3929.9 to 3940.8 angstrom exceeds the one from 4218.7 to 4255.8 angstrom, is 1.2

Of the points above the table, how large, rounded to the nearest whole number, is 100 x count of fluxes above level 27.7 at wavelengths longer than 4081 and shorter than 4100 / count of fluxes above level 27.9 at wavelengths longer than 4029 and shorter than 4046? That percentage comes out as 267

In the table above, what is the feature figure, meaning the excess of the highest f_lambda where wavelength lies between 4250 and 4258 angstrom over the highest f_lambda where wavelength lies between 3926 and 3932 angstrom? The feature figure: 14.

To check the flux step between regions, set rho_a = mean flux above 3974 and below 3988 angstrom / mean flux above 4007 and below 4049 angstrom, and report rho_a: 0.87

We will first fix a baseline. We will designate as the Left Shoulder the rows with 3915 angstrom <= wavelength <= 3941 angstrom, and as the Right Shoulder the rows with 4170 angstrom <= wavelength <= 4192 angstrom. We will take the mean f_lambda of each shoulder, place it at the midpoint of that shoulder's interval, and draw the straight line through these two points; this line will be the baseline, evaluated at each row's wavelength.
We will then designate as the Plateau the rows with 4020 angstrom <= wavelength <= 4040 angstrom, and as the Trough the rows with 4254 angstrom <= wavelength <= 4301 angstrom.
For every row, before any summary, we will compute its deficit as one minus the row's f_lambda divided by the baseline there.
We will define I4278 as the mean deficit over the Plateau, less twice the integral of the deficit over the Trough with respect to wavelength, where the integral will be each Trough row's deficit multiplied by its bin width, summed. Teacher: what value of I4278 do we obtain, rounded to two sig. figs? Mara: -22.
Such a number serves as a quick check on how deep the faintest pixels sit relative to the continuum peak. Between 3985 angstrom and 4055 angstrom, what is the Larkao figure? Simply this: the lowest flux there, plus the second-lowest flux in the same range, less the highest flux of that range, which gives 13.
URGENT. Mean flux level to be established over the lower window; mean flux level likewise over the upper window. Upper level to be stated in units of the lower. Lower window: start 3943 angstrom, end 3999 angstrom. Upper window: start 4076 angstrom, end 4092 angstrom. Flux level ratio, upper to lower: 1.3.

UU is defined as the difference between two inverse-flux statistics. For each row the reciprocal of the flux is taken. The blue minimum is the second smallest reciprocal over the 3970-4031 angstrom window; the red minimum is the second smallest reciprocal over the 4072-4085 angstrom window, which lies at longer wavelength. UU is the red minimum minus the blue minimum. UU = 0.0024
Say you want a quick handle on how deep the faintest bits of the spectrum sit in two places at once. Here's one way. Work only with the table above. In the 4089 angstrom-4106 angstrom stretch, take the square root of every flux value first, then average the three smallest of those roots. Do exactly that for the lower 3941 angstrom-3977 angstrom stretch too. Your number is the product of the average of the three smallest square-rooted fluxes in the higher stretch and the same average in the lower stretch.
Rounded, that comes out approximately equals 11.9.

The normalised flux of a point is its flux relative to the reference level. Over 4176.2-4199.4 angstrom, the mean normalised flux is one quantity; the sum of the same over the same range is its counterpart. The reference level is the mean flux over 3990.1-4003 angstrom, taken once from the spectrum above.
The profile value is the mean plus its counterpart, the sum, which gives 13.0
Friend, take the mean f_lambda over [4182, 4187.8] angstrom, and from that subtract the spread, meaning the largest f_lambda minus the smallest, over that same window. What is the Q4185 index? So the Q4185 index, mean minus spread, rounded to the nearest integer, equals 26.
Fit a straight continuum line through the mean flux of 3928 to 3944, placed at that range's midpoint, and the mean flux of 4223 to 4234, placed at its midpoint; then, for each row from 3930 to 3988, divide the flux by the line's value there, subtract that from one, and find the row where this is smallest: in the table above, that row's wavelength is 3950.78 angstrom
